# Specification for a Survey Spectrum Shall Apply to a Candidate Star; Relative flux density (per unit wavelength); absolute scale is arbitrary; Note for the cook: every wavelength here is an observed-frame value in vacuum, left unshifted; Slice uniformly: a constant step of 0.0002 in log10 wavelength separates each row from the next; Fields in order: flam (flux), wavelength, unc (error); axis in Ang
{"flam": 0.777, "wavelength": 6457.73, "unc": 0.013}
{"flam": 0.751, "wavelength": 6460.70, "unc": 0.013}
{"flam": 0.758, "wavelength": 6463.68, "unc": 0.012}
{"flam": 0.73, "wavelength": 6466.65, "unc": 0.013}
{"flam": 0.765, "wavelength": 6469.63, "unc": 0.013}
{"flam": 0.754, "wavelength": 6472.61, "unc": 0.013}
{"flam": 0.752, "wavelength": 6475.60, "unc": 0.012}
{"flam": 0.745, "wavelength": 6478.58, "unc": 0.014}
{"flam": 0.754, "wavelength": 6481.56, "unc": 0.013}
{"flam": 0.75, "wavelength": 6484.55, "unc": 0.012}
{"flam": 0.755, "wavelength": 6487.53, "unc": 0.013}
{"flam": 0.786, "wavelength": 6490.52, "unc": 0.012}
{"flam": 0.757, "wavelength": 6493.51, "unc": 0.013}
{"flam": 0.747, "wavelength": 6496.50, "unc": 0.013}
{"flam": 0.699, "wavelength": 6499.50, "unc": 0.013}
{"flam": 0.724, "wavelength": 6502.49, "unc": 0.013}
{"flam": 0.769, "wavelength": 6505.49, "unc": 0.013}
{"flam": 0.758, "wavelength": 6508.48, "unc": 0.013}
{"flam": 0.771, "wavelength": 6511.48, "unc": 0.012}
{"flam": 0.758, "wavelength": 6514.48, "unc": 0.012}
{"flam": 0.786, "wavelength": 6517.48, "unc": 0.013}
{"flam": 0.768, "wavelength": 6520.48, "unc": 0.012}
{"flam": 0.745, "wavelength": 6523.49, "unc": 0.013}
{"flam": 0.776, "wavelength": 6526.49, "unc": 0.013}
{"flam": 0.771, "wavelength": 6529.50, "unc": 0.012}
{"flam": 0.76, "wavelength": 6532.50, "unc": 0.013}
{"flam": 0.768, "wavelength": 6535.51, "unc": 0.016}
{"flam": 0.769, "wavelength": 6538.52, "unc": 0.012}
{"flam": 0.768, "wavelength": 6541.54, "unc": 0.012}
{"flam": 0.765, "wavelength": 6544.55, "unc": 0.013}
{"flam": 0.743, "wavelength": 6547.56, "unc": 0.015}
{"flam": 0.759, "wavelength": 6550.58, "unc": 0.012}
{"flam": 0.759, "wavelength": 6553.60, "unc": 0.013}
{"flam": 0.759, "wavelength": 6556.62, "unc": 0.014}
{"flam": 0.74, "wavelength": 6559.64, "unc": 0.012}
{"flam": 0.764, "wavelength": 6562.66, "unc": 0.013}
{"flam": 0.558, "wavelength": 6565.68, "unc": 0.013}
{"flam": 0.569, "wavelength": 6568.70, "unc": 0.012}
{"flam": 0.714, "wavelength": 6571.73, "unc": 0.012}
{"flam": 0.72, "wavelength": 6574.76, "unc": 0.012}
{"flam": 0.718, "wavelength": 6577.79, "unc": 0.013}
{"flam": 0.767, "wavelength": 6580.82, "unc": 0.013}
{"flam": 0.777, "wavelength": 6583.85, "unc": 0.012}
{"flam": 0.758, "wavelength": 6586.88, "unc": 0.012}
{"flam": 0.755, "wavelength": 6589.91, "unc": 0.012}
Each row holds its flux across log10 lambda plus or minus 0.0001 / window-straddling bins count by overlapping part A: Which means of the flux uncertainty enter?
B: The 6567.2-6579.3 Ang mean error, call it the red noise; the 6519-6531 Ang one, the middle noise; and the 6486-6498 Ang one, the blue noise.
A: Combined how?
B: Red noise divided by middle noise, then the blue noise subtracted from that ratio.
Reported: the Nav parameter 0.97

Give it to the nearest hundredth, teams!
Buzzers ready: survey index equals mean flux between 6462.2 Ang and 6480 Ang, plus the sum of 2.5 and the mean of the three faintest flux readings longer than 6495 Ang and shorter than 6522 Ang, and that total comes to 3.97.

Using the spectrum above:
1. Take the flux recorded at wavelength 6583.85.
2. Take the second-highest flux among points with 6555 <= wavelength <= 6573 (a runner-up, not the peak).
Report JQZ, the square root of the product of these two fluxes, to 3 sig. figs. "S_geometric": 0.768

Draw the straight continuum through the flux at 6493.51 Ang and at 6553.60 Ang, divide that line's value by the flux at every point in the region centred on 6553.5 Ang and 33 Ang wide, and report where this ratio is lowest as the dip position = 6538.52 Ang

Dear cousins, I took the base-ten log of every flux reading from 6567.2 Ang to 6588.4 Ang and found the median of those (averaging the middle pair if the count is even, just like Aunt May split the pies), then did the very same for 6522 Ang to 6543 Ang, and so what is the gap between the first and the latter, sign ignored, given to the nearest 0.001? 0.028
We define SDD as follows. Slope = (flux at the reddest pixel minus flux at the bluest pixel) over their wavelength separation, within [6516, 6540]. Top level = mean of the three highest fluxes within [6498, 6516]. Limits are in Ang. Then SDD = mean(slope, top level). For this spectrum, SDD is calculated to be 0.383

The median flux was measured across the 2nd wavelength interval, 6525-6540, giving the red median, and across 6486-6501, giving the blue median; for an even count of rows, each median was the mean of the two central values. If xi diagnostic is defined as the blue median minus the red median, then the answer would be -0.014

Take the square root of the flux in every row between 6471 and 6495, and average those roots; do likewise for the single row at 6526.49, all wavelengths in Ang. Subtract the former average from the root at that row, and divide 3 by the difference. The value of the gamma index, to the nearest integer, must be 270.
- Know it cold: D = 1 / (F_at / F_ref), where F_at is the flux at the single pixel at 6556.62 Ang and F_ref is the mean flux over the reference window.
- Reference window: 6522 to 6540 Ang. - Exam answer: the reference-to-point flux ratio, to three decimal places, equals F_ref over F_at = 1.008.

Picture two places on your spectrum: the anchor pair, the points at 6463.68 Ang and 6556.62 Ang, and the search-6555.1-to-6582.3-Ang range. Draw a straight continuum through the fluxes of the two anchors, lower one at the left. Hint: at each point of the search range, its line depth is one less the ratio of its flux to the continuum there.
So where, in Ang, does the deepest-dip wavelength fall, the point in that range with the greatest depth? 6565.68 Ang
